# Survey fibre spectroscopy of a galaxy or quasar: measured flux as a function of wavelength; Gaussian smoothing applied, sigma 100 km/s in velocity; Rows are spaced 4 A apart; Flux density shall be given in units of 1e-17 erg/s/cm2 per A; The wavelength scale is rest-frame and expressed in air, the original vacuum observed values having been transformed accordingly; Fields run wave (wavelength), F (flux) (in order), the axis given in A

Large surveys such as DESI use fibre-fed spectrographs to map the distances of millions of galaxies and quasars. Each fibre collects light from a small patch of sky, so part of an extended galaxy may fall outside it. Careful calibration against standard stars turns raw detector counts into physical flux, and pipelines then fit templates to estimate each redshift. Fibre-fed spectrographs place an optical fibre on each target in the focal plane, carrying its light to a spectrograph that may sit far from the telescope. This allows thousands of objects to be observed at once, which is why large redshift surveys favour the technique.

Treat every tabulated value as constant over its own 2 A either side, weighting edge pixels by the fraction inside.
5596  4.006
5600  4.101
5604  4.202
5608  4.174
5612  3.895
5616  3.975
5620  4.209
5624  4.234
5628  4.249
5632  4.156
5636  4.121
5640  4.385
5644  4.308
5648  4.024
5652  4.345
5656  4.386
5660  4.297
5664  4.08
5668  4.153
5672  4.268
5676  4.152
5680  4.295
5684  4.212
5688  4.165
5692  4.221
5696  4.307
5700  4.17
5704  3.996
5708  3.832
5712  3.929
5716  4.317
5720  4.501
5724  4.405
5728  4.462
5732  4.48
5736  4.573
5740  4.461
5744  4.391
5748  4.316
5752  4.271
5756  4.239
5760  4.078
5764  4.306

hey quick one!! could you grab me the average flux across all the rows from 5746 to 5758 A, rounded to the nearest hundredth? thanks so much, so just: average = 4.28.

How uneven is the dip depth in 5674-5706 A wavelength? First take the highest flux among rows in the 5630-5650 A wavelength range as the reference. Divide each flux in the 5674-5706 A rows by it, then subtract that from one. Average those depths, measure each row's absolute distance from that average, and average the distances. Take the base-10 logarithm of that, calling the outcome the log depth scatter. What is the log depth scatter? -1.80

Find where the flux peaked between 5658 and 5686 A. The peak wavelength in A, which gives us 5660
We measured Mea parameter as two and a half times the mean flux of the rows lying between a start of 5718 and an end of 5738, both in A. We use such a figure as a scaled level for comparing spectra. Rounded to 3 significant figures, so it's 11.2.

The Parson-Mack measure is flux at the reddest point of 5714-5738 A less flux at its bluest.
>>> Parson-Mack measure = 0.26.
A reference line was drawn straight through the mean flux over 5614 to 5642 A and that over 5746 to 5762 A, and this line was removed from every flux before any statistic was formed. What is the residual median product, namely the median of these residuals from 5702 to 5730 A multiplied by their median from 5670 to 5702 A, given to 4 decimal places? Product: 0.0010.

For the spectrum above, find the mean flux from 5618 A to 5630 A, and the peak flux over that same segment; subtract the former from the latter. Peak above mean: 0.018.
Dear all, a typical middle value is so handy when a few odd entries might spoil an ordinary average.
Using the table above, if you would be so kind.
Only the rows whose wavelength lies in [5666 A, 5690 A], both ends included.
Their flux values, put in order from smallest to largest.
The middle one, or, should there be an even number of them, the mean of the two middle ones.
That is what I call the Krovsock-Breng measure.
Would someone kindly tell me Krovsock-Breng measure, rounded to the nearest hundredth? 4.19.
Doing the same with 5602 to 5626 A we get 4.19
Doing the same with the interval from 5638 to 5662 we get 4.33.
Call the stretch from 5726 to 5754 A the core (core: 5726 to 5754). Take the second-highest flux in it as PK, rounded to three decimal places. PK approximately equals 4.480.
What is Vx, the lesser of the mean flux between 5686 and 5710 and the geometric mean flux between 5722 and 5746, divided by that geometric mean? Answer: 0.92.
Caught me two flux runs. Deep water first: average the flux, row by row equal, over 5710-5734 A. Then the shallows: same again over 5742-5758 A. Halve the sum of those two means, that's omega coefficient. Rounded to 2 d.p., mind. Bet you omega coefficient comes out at 4.33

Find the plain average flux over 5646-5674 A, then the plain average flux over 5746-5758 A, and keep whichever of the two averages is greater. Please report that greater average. 4.28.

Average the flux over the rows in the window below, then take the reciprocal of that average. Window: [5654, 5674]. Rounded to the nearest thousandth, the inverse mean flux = 0.236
